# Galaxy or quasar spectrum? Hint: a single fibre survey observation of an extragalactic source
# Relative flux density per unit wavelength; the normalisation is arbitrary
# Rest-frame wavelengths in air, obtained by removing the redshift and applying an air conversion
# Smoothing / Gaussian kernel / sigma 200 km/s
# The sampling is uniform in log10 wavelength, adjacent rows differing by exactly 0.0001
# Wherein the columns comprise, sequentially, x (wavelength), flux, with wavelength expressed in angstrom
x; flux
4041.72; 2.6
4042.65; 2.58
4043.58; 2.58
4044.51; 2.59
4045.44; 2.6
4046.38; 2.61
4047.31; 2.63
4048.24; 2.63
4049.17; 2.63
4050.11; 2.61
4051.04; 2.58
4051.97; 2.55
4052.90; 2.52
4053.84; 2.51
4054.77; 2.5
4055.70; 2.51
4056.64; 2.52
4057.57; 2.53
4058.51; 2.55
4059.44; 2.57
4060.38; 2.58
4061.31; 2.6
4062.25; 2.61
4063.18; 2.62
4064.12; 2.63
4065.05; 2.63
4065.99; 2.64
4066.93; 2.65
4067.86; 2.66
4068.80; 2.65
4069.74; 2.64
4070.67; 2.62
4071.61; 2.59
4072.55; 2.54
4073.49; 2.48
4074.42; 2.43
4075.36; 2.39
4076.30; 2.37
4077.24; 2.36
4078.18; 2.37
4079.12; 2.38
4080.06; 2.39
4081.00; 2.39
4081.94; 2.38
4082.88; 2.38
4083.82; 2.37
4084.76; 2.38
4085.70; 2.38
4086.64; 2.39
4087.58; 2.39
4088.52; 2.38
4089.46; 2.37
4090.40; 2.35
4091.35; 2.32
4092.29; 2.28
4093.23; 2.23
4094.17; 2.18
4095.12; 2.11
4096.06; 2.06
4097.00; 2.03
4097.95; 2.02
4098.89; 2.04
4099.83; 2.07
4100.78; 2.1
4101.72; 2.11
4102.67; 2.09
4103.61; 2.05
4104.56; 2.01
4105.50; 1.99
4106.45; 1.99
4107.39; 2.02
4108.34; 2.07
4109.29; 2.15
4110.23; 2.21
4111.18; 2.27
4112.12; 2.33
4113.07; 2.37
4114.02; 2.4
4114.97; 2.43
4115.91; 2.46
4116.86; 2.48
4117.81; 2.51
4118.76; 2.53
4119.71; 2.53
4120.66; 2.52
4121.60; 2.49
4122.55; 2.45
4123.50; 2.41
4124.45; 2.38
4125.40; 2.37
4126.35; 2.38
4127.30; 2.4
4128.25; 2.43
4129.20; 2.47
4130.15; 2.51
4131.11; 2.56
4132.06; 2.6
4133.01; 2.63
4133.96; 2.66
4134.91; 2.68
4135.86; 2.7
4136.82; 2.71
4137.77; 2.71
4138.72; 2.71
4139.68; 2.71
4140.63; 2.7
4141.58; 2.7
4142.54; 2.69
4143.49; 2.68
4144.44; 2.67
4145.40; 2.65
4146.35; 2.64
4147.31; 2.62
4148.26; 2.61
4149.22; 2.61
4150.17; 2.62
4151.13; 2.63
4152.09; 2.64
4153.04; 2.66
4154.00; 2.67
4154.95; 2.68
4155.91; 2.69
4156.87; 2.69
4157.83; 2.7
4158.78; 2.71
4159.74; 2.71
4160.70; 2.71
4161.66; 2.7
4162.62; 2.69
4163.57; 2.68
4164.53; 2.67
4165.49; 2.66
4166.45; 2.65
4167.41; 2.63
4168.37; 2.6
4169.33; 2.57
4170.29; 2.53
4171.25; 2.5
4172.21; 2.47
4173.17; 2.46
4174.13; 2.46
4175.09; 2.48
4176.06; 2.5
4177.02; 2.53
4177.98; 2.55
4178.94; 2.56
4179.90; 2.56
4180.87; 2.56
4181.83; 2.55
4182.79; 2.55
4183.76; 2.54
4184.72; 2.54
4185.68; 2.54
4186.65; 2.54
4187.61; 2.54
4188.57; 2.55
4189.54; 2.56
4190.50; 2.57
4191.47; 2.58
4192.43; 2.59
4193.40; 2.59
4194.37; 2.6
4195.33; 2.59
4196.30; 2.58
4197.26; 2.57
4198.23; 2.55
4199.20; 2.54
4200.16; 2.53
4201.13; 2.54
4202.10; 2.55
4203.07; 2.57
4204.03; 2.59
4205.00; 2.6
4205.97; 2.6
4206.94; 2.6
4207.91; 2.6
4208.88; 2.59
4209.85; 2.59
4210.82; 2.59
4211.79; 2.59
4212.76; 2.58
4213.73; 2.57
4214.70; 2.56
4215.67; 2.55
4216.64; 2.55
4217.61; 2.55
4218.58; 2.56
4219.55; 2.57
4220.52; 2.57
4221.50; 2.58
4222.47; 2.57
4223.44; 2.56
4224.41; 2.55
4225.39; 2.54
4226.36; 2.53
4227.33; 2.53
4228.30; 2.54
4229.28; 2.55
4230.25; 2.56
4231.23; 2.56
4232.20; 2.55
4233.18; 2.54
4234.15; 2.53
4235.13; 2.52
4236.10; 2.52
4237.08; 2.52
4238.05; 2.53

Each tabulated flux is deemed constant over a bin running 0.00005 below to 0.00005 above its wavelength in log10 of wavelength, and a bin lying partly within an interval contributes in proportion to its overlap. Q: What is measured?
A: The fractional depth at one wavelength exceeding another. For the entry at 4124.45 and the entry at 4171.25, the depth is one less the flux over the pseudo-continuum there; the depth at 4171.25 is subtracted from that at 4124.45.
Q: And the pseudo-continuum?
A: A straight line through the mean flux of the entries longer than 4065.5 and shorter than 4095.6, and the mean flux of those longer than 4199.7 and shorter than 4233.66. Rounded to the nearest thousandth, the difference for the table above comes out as 0.029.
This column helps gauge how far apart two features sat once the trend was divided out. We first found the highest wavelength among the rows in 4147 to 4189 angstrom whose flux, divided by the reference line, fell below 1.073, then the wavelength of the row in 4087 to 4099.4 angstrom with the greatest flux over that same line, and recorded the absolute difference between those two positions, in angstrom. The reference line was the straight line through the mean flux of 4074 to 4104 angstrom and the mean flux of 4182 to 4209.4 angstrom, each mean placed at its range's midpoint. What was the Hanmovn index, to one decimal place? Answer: 101.0 angstrom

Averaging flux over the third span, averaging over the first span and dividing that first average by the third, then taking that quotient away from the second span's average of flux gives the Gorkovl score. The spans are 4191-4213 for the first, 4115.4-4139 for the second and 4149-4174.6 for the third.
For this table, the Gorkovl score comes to 1.55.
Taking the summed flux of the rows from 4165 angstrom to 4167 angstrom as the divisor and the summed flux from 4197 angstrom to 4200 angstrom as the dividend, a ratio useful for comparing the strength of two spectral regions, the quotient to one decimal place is 1.4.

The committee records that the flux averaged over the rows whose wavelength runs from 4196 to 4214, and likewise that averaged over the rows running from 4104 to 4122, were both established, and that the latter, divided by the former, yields 0.894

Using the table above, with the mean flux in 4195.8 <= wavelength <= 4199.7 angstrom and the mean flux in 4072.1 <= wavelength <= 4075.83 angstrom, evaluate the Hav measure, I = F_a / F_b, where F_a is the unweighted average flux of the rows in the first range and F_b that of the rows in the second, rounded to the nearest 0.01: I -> 1.04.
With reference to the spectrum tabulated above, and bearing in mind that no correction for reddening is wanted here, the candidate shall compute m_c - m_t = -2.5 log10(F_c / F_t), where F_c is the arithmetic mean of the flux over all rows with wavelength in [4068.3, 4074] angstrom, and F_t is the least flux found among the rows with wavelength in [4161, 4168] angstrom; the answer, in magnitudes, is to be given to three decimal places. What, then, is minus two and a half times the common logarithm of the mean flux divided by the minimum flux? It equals 0.018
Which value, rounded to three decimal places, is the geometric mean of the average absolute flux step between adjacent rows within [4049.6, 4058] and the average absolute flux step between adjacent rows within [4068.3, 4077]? 0.025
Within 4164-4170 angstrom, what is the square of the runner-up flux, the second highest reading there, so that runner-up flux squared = 7.08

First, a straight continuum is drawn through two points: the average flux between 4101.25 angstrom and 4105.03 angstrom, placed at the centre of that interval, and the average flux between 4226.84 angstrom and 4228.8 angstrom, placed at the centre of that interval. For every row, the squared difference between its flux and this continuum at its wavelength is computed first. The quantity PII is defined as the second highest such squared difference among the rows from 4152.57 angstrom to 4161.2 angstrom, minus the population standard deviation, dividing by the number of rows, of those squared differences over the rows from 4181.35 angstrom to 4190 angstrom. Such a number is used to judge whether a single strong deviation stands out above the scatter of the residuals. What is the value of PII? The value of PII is 0.18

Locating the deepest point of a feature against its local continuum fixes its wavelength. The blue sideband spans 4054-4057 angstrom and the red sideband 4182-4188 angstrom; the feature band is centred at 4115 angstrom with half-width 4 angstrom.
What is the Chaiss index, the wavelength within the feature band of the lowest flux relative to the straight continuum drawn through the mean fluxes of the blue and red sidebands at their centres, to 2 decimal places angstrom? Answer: 4111.18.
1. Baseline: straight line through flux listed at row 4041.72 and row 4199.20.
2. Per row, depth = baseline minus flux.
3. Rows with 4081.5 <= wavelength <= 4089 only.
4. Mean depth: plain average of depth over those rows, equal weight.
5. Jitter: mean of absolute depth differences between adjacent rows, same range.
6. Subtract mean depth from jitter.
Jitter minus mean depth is -0.20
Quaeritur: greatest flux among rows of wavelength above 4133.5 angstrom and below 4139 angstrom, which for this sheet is 2.71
